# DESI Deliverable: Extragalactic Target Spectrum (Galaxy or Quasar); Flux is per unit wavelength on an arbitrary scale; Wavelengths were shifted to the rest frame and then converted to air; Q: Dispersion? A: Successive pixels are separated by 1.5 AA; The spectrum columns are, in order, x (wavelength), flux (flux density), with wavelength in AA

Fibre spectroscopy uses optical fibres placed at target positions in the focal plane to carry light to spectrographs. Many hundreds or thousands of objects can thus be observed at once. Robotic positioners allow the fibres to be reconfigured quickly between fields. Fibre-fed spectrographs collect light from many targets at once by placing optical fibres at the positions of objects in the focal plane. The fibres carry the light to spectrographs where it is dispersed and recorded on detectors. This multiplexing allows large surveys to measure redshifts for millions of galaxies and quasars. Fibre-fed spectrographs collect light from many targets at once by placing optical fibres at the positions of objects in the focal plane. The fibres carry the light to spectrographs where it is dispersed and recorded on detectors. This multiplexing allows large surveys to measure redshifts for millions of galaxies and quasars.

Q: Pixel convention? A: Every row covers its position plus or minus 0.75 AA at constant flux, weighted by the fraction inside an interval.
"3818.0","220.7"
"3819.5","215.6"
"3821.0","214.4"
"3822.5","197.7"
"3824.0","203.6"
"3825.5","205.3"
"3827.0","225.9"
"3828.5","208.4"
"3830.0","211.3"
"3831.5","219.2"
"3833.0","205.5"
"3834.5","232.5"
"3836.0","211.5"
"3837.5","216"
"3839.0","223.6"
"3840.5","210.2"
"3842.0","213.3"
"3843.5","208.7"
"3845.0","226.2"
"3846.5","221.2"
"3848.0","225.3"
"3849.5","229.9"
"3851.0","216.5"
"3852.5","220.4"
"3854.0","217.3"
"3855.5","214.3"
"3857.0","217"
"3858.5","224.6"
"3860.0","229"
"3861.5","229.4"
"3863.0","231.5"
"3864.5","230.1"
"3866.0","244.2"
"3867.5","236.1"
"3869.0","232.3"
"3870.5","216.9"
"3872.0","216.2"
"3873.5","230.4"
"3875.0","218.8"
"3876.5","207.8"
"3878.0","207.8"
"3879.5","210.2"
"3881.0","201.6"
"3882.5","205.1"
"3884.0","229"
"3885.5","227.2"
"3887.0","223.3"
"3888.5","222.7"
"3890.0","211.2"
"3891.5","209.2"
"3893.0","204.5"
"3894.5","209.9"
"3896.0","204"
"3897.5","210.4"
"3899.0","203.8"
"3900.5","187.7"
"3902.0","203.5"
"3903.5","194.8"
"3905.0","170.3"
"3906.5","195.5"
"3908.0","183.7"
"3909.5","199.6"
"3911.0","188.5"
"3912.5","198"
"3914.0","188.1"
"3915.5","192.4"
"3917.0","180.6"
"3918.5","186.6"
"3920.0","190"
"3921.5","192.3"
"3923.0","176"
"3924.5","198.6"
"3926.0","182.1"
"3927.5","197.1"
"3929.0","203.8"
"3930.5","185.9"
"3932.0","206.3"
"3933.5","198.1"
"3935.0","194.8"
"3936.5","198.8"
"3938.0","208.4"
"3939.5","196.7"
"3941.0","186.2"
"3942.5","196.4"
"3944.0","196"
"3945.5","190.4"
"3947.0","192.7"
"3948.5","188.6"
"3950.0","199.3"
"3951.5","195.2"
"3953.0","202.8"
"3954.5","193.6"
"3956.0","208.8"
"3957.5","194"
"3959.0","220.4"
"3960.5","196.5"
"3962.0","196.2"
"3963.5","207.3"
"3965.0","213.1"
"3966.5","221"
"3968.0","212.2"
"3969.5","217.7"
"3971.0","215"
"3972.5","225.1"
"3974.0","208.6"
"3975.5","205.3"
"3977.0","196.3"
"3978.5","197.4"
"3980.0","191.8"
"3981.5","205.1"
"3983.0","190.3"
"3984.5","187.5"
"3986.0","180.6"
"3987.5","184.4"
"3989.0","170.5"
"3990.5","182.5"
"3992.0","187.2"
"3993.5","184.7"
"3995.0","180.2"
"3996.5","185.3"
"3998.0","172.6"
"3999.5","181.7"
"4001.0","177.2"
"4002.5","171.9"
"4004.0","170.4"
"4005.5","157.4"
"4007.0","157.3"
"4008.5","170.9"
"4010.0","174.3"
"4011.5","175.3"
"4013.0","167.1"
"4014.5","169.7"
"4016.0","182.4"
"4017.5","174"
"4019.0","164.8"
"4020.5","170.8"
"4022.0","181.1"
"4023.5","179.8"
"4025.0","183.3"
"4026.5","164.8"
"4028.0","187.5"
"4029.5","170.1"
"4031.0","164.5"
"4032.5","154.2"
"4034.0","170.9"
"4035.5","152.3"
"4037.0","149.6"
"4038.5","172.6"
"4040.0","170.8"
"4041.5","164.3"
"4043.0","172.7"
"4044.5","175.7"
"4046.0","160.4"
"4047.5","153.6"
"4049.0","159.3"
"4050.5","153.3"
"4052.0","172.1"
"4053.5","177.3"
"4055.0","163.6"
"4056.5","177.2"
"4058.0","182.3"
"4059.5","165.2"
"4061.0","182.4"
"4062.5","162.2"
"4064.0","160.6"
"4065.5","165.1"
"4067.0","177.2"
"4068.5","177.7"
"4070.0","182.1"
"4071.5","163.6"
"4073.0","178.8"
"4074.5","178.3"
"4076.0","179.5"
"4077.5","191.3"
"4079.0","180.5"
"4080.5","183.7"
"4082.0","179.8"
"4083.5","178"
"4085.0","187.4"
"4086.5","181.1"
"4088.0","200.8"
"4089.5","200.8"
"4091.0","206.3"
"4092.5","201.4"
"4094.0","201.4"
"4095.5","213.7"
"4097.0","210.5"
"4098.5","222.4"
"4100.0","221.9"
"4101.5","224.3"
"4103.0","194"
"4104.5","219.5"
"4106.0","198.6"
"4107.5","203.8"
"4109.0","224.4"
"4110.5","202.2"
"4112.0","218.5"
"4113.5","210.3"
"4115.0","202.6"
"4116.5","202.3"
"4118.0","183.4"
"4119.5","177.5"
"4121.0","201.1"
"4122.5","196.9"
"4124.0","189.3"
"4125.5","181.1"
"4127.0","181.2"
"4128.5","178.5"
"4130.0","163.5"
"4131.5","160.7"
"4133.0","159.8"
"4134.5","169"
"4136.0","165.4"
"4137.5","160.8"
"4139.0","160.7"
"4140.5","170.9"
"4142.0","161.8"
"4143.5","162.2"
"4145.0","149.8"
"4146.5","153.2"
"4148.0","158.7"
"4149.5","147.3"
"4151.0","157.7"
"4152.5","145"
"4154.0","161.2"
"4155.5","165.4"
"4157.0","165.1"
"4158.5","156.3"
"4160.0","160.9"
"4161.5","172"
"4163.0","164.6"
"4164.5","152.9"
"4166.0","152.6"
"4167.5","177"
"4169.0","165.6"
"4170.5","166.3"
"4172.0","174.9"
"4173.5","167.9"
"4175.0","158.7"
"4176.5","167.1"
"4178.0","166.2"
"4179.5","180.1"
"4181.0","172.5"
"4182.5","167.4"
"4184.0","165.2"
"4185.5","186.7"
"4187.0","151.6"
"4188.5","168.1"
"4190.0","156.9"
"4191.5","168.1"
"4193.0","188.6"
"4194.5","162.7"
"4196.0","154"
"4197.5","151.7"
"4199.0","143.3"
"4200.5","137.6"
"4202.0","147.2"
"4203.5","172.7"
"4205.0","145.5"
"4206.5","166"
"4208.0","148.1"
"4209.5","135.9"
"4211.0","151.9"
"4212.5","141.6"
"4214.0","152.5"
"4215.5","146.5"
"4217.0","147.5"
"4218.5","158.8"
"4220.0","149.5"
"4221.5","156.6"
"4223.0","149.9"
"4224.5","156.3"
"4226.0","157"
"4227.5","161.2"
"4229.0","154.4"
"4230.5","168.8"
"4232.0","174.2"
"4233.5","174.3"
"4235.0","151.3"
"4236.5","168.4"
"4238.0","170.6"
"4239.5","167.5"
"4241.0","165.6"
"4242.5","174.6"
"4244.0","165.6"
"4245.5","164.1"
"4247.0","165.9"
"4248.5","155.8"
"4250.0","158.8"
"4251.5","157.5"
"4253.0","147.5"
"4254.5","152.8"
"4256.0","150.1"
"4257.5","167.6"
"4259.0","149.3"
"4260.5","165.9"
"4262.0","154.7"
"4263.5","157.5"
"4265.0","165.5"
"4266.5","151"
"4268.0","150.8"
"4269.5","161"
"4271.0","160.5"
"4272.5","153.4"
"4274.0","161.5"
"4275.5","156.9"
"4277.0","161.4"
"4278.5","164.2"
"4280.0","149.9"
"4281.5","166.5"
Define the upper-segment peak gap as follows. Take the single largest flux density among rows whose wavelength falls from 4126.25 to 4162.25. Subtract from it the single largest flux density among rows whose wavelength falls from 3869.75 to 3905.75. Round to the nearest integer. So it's -49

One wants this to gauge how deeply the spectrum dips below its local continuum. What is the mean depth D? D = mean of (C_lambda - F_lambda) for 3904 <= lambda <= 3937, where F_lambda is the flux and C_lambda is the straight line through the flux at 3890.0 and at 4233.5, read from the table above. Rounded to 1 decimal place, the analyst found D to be 16.7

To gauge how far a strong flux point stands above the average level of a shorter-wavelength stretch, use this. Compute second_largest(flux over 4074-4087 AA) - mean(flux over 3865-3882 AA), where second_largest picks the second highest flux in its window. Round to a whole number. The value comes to -33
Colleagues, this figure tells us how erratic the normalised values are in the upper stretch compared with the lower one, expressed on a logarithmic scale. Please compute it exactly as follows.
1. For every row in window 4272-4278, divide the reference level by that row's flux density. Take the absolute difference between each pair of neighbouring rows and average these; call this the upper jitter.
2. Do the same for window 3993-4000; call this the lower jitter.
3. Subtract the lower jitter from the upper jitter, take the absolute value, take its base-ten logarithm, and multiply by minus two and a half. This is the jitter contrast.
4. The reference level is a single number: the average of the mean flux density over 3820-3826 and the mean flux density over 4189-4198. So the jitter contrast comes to 6.4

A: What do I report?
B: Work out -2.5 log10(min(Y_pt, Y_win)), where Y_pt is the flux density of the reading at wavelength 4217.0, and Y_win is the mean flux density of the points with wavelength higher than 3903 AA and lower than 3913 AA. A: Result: -5.42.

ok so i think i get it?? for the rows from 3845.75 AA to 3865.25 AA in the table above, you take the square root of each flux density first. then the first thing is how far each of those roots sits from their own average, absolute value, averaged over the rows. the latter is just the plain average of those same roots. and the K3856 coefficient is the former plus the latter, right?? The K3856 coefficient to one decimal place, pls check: 15.1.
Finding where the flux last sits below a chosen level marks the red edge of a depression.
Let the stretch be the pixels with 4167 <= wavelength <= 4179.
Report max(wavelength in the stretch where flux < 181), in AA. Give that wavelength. 4178.0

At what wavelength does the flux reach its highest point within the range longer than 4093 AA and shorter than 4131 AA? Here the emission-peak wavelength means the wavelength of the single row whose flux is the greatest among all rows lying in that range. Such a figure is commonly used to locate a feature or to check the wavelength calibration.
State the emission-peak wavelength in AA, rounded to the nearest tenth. 4109.0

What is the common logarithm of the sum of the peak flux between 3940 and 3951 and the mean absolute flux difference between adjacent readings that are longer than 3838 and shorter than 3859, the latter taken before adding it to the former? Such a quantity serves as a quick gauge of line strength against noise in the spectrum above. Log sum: 2.31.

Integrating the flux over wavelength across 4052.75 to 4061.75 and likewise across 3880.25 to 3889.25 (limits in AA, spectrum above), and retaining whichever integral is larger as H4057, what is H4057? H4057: 1963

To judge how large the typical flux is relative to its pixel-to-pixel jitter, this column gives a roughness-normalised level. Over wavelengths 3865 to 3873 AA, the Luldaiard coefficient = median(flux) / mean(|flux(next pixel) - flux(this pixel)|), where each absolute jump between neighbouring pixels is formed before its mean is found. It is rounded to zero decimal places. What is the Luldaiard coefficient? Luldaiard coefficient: 33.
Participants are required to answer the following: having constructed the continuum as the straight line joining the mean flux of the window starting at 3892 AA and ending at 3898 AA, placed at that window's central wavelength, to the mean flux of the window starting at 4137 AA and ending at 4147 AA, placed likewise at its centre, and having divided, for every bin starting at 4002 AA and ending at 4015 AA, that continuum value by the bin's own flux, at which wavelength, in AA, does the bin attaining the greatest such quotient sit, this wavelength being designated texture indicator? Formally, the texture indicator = 4005.5 AA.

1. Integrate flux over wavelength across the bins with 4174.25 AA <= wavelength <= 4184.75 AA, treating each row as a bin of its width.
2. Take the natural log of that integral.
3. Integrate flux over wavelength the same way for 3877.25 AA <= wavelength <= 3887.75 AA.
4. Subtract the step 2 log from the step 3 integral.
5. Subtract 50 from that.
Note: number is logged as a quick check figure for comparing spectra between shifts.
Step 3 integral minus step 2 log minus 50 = 2199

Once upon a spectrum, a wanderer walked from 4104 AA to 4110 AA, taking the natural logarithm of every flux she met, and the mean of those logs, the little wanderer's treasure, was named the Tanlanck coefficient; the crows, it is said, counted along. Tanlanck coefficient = 5.35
